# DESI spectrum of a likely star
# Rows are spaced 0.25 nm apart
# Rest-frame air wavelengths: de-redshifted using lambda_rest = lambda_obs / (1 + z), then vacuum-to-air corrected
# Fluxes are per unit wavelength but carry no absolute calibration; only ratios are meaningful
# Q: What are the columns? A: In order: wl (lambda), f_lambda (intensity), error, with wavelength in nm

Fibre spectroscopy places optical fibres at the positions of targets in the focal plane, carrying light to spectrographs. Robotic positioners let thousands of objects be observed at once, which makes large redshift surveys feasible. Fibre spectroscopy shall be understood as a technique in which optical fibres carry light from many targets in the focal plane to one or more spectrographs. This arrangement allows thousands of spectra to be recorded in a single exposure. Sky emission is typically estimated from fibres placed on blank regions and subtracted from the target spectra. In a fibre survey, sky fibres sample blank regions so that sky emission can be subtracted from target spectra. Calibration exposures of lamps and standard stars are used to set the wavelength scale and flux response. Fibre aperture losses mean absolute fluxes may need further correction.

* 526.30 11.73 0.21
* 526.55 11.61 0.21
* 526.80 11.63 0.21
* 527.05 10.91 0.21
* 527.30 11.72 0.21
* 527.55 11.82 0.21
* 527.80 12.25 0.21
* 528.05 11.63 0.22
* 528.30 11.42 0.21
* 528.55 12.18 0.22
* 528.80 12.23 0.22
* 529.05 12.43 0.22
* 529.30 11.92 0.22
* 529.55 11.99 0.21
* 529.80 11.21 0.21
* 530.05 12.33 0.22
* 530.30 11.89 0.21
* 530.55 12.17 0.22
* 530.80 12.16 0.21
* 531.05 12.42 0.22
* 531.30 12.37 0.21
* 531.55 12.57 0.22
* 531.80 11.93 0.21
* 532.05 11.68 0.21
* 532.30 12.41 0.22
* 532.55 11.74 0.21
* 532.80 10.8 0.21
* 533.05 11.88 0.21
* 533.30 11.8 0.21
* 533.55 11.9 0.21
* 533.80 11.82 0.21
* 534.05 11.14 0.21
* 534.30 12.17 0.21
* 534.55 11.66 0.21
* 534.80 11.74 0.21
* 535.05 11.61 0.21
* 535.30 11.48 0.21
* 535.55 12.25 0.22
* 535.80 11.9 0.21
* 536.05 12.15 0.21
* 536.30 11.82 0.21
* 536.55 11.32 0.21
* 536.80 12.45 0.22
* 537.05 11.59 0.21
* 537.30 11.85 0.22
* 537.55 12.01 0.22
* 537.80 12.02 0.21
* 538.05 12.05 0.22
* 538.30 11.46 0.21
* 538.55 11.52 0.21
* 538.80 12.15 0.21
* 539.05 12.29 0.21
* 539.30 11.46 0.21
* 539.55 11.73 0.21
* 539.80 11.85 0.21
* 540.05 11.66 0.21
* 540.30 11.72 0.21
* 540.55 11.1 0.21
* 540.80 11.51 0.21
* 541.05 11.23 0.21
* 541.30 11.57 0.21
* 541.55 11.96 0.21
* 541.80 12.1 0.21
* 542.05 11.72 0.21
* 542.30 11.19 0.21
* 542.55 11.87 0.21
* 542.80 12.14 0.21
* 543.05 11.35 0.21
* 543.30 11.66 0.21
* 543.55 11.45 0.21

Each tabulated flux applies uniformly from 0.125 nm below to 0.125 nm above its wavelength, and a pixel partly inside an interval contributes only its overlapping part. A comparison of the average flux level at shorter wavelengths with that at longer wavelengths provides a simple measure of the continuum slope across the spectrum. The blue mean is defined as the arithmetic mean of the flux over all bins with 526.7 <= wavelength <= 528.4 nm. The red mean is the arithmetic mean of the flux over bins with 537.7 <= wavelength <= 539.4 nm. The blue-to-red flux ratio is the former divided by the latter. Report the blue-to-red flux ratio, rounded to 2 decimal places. 0.98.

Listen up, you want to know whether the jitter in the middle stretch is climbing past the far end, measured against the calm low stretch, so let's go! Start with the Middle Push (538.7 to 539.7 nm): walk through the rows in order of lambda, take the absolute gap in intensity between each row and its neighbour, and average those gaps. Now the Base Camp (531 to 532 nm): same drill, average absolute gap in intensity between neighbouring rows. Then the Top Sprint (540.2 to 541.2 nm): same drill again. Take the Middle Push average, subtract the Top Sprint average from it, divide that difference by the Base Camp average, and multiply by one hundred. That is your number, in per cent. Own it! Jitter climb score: -8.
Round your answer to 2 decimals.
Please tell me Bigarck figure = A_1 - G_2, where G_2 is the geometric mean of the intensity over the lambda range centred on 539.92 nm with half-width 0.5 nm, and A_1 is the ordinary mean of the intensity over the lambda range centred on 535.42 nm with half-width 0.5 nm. 0.07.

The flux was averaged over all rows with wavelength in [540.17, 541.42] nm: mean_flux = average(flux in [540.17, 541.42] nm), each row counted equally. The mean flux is 11.4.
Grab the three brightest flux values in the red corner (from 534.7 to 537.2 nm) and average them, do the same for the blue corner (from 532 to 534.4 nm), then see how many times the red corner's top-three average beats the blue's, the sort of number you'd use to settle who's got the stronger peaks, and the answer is 1.01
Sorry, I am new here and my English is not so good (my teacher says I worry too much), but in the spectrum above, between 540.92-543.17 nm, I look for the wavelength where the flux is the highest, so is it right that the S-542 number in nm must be 542.80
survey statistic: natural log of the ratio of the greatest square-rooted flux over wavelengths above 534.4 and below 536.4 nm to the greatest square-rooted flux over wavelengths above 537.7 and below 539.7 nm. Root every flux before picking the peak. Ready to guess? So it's -0.002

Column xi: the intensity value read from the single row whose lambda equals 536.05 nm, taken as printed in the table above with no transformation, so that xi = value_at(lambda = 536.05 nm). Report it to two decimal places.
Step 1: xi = 12.15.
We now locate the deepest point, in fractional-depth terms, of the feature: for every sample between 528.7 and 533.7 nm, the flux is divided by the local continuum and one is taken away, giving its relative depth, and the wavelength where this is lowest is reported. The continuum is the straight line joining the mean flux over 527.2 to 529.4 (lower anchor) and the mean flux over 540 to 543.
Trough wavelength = 532.80 nm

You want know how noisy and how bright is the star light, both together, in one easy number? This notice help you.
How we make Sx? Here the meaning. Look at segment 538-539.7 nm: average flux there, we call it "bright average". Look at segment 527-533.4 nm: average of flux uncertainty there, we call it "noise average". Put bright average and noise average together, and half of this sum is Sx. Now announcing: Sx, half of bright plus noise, 6.01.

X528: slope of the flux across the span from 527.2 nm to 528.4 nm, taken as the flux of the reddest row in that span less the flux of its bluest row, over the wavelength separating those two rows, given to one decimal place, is -0.3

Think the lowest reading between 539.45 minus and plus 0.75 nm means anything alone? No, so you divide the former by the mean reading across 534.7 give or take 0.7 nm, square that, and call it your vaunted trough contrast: 0.97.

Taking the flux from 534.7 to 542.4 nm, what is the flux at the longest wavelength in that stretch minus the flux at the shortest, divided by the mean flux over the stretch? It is -0.047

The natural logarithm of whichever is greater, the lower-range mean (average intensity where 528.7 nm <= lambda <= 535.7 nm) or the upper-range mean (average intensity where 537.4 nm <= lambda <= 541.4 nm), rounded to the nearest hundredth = 2.48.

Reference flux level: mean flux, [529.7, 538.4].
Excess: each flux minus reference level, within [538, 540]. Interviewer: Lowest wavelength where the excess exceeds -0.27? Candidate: 538.05 nm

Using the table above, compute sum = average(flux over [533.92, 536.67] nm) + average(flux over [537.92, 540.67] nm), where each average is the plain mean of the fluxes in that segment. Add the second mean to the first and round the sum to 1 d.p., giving 23.5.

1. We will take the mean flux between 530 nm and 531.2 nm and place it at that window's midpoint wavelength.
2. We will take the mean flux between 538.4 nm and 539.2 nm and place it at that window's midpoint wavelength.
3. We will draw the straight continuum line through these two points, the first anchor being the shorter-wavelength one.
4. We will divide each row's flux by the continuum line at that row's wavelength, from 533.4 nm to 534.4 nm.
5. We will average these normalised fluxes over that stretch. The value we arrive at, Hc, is 0.971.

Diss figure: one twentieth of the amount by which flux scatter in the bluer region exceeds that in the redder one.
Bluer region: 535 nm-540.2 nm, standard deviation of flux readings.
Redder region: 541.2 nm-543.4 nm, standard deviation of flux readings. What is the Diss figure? 0.000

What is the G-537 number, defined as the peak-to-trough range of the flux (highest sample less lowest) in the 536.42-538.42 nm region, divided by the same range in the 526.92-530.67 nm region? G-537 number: 0.74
